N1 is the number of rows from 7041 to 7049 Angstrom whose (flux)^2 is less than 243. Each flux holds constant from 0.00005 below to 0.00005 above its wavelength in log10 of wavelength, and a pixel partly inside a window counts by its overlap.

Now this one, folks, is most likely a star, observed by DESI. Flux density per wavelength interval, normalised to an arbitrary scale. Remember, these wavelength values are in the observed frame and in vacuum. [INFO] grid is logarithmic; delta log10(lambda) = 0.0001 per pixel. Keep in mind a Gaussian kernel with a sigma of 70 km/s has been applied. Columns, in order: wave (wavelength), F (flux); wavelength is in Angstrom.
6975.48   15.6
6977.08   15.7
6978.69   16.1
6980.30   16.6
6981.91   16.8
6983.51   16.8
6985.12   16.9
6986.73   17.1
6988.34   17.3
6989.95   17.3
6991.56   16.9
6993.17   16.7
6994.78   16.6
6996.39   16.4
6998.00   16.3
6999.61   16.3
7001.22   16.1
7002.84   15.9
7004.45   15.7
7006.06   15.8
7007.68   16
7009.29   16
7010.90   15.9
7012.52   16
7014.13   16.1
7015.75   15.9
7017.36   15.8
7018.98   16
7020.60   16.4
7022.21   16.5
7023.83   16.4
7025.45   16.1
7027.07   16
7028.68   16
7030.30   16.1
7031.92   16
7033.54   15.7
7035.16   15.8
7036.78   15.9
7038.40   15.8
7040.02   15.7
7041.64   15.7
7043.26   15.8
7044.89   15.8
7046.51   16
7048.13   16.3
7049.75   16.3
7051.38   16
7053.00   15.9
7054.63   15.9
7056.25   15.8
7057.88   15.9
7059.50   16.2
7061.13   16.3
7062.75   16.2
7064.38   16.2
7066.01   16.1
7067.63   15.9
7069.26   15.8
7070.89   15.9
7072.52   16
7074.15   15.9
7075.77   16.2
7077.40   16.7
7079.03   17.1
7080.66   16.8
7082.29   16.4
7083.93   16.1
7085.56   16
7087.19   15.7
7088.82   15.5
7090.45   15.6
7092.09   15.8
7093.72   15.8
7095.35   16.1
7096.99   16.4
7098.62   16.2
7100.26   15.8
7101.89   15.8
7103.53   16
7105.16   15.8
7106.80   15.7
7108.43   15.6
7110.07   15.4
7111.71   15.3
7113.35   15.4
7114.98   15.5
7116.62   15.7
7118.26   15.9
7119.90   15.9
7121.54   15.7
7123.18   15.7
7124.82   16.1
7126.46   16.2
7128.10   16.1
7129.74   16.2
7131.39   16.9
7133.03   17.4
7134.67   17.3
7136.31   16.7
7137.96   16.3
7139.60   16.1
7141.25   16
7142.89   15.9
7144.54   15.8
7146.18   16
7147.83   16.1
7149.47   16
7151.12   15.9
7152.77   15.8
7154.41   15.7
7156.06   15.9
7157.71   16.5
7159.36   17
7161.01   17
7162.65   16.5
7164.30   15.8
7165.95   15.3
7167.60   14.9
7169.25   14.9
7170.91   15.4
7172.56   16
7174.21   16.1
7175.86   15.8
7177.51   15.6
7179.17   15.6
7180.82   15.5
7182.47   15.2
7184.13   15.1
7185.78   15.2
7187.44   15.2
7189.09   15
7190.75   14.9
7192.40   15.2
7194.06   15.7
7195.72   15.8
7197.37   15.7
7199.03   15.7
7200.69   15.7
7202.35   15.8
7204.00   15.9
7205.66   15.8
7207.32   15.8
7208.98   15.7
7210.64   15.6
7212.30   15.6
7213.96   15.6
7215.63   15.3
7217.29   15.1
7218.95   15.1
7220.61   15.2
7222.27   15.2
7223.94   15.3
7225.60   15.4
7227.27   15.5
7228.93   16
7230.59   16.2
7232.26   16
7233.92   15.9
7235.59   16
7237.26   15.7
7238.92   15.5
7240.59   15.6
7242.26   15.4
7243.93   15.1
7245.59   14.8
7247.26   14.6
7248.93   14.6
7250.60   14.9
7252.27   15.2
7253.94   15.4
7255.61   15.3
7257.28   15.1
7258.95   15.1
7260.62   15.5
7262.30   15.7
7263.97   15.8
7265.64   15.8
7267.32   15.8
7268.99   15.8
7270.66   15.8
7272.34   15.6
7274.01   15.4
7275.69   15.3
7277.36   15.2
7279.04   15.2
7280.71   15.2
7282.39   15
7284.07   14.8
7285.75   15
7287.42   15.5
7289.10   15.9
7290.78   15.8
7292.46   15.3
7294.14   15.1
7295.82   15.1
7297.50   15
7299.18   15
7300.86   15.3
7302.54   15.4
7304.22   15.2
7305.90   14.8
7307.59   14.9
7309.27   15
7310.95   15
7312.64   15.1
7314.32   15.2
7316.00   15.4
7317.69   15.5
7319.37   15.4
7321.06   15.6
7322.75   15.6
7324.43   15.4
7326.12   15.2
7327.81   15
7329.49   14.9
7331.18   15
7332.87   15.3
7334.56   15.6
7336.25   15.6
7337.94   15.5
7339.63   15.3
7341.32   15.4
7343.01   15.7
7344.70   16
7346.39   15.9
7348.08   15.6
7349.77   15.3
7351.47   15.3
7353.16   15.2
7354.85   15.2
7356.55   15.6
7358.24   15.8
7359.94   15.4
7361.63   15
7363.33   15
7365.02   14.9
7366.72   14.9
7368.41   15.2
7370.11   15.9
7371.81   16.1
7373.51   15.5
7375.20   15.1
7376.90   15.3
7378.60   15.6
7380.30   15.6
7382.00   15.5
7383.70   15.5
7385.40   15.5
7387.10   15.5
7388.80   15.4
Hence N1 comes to 0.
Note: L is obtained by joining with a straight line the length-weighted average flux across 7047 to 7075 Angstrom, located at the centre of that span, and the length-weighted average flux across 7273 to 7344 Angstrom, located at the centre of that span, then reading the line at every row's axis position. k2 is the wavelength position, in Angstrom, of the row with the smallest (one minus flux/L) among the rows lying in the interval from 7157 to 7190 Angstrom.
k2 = 7161.01 Angstrom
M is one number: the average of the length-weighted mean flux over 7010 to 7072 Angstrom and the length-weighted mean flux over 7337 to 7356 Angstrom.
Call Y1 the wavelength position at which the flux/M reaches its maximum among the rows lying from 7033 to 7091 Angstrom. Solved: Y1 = 7079.03 Angstrom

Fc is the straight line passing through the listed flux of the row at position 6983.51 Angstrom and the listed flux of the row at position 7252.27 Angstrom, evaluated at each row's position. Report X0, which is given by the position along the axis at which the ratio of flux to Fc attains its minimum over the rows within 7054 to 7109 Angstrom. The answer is 7088.82 Angstrom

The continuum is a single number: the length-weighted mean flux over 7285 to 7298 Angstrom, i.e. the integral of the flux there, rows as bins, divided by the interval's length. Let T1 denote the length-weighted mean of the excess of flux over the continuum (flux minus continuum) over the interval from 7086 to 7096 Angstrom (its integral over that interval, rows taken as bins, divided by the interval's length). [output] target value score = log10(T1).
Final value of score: -0.4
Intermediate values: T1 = 0.4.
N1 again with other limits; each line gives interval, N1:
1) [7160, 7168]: 2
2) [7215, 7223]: 5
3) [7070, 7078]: 0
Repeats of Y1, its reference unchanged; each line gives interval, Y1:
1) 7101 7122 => 7103.53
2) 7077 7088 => 7079.03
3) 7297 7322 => 7321.06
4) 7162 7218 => 7162.65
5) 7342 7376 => 7371.81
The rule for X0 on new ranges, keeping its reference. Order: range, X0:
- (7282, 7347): 7284.07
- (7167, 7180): 7167.60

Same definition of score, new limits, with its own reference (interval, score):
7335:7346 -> -0.6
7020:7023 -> 0.0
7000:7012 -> -0.2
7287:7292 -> -0.4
